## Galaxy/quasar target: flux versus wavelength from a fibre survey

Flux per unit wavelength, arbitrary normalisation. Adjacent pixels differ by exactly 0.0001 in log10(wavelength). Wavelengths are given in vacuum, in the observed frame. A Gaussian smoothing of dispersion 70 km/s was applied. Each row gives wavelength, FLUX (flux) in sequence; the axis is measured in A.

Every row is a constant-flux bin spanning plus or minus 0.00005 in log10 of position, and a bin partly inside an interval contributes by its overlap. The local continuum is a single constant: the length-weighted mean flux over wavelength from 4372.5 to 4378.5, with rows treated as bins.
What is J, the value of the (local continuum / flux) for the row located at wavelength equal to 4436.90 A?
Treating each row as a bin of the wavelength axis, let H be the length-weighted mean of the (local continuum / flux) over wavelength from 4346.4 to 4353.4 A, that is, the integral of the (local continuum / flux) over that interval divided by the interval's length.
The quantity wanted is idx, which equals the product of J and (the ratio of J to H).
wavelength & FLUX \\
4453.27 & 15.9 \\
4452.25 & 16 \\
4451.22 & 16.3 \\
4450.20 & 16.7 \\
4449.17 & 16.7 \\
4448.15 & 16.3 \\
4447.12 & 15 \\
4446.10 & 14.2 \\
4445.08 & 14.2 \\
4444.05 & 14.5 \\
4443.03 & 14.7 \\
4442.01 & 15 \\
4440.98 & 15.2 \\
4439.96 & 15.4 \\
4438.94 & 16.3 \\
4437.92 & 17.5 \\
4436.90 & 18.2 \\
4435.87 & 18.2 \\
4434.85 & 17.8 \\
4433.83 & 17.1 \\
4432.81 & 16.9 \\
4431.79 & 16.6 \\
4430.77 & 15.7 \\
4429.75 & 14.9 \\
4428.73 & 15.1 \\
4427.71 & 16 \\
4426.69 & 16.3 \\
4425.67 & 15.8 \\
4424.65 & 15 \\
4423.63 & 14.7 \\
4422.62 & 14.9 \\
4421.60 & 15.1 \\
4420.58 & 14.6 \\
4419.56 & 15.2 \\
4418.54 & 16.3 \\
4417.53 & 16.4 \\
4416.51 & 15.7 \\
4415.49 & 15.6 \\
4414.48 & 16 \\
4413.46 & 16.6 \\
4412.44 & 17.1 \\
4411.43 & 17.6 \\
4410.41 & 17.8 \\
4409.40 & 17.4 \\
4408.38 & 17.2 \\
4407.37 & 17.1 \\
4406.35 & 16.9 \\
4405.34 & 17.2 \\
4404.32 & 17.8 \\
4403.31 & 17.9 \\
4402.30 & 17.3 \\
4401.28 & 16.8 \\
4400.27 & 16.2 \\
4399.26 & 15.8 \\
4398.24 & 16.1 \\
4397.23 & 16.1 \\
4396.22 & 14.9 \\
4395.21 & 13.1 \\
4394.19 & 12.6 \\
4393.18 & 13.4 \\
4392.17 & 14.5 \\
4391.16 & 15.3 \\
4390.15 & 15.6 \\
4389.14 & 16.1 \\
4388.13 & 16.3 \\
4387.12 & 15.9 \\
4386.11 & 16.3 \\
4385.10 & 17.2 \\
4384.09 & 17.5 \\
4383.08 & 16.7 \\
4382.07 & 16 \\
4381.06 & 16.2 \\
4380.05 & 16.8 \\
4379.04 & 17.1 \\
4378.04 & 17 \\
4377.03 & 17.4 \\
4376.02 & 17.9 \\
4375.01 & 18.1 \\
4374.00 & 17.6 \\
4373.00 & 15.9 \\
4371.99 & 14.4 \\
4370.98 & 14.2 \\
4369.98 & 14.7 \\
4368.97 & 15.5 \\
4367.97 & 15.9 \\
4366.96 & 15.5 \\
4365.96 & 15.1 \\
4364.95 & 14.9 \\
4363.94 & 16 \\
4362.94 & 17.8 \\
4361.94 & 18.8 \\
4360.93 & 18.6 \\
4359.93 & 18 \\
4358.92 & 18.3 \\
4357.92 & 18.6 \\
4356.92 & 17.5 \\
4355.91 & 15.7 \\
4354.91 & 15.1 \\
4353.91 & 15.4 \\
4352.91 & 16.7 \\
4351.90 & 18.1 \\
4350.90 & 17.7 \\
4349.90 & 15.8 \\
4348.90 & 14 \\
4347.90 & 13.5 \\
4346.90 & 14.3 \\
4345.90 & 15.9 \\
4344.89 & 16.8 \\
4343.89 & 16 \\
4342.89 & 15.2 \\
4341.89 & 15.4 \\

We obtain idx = 0.8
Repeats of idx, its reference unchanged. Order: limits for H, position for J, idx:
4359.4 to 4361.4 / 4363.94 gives 1.2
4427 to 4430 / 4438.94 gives 1.0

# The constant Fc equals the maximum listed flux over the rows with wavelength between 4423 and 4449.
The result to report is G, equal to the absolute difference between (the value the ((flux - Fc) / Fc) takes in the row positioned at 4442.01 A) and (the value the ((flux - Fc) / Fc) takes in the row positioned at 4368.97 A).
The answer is 0.03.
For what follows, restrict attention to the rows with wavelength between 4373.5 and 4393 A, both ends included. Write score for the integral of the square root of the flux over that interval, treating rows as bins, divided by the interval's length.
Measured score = 4.07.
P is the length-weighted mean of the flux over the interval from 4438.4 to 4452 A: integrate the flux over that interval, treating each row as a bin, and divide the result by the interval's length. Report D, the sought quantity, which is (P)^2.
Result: 238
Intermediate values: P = 15.44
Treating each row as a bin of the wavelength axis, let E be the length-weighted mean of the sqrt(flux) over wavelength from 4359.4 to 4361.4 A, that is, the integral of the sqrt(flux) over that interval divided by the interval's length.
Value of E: 4.27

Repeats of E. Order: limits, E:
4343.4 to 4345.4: 4.03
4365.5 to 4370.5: 3.92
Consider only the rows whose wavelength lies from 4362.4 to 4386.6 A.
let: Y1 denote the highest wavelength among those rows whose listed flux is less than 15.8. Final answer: 4371.99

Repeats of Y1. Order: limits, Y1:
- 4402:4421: 4420.58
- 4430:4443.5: 4443.03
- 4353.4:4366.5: 4365.96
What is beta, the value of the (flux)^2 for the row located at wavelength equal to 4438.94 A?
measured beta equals 266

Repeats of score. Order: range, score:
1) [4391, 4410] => 4.00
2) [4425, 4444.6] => 4.02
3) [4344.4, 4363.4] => 4.08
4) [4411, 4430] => 3.97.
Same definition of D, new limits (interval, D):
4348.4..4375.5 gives 270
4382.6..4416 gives 264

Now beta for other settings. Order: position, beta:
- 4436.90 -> 331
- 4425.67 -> 250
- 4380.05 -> 282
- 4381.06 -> 262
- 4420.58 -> 213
